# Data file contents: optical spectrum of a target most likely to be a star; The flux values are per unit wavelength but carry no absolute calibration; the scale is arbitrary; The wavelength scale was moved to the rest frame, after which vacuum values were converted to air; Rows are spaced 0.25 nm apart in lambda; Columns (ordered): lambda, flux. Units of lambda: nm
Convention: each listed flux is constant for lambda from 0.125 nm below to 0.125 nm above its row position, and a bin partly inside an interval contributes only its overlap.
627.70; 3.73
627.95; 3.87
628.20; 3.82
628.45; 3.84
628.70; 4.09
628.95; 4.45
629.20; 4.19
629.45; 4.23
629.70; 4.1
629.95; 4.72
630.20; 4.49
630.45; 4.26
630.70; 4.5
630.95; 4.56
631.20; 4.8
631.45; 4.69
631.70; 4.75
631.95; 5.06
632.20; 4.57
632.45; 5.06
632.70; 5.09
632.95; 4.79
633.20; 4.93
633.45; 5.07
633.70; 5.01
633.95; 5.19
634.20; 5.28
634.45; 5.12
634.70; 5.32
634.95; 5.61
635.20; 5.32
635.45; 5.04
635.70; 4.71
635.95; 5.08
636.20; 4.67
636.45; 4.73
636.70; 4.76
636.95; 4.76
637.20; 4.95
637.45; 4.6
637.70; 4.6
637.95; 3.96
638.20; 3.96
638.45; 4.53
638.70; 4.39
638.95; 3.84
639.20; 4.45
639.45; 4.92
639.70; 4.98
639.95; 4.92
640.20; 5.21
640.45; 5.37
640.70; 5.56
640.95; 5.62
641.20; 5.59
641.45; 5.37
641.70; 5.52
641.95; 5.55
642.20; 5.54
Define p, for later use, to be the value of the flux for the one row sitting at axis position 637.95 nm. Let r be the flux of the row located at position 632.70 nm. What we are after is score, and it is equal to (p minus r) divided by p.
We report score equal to -0.29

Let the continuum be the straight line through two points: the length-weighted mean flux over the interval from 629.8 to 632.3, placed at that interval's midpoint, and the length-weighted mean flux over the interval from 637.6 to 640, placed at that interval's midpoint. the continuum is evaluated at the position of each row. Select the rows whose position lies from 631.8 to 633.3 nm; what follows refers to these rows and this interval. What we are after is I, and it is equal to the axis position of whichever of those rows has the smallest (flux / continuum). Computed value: 632.20 nm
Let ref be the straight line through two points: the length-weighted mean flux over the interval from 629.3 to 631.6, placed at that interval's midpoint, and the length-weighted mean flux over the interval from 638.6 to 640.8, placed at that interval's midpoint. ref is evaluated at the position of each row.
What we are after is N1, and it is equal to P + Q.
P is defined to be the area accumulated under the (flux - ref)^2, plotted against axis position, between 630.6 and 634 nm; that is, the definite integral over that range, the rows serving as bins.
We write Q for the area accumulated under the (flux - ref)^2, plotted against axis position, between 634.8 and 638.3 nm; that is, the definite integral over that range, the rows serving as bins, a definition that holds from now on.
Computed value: 1.19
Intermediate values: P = 0.4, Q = 0.76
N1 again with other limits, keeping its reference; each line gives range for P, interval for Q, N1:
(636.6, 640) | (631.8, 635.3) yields 1.71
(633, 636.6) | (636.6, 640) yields 1.59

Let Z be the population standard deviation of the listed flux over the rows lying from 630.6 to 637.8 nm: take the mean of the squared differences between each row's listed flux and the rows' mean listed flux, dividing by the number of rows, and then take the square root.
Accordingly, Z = 0.27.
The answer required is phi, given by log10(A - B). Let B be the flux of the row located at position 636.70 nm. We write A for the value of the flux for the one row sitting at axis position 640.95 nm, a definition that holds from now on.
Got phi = -0.1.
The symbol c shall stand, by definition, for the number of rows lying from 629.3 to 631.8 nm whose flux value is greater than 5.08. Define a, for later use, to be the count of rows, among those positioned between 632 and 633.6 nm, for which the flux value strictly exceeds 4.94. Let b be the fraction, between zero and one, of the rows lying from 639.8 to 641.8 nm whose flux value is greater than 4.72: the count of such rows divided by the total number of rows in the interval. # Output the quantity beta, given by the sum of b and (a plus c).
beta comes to 4.0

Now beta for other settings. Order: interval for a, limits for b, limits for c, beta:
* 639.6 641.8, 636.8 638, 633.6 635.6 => 14.4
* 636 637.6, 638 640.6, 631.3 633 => 2.5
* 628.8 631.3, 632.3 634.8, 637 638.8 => 1.0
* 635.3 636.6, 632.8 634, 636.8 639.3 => 3.0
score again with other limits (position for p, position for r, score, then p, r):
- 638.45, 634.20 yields -0.17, 4.53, 5.28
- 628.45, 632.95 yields -0.25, 3.84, 4.79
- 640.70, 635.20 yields 0.04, 5.56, 5.32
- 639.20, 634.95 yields -0.26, 4.45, 5.61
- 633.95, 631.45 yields 0.10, 5.19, 4.69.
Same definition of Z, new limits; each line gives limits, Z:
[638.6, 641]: 0.53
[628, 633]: 0.37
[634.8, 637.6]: 0.30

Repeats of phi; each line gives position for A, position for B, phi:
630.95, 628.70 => -0.3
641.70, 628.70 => 0.2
